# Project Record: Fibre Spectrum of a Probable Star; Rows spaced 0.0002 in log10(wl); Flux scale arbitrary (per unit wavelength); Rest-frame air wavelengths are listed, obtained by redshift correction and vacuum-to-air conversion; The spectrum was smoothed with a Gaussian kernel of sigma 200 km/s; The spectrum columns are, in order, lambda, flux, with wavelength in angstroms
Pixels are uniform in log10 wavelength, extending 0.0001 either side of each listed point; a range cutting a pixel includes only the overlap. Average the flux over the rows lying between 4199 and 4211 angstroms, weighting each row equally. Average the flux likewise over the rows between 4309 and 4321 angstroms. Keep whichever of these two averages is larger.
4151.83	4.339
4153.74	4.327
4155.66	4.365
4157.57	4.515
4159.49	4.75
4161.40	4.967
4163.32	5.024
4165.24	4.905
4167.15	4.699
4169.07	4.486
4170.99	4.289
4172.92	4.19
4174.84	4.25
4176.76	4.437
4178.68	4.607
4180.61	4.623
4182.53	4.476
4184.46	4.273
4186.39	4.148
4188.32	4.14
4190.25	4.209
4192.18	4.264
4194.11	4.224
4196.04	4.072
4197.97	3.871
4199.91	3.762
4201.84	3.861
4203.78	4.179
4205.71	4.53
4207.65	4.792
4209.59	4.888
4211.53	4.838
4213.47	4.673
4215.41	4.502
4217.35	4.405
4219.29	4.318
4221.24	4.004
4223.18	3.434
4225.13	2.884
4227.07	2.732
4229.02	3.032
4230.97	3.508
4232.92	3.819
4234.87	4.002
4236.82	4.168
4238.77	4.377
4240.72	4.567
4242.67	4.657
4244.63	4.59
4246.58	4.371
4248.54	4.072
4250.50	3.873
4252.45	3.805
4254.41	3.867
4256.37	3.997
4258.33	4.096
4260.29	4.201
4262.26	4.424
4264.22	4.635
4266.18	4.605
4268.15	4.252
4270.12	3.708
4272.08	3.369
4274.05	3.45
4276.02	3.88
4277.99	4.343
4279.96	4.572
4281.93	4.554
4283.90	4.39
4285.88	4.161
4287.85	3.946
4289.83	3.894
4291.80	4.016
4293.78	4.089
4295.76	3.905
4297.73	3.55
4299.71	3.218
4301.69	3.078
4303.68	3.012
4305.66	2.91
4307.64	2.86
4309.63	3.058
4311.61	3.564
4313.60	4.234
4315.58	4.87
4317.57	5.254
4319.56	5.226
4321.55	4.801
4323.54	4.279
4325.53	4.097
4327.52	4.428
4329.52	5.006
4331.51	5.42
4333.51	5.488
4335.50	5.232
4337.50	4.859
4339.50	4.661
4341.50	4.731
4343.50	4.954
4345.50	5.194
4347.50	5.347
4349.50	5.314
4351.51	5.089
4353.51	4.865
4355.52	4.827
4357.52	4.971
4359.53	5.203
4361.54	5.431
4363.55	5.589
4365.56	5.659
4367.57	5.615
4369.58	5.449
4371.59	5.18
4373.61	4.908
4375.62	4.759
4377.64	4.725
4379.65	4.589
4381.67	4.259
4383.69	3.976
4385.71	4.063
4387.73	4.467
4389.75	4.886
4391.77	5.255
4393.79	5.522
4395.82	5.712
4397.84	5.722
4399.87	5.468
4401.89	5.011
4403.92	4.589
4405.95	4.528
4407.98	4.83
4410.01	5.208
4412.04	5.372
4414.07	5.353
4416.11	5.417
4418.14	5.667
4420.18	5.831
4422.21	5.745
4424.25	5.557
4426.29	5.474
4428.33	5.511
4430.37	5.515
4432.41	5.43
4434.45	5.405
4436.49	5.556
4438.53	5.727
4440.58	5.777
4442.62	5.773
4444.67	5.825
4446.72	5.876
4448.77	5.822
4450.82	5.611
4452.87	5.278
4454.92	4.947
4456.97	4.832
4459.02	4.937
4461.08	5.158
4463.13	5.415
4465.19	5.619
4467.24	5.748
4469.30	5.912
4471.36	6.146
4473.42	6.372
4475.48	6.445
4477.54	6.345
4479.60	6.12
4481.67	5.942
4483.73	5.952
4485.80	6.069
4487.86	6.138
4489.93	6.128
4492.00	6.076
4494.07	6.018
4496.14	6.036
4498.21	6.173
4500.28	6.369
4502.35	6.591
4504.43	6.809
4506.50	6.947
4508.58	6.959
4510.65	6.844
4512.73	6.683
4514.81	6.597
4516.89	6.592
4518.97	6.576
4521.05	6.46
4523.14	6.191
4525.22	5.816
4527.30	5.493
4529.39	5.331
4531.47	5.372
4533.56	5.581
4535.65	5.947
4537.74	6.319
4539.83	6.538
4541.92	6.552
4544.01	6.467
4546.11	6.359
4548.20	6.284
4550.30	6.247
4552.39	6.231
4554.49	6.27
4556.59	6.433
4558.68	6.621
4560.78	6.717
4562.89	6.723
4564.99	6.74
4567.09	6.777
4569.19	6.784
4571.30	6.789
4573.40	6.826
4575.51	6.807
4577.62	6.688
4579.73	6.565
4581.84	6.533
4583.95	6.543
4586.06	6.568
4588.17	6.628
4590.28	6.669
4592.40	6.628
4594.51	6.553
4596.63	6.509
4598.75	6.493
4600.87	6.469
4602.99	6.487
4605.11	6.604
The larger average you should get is 4.4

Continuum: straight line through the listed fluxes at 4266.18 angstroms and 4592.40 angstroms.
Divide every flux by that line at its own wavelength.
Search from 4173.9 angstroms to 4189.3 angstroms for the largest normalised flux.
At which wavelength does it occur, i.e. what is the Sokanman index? 4180.61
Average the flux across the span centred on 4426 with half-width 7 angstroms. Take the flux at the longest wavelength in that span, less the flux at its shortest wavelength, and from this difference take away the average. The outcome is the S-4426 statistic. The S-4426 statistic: -6.0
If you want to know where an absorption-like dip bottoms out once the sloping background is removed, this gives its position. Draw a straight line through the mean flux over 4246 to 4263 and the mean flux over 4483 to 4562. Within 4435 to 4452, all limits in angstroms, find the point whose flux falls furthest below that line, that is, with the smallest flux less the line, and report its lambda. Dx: 4450.82 angstroms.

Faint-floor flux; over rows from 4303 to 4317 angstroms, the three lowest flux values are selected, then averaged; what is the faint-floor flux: 3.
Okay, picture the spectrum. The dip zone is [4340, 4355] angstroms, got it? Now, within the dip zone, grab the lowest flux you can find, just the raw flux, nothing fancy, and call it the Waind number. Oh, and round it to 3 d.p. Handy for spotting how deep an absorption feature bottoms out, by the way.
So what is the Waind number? 4.731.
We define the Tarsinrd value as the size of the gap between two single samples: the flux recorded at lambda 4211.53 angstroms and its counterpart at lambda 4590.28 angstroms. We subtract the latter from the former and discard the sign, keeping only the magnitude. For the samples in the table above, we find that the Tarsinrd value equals 1.8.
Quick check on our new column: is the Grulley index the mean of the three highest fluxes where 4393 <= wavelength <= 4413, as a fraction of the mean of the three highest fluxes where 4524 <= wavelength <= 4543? 0.87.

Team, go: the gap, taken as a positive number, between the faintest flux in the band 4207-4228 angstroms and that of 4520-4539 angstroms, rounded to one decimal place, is 2.6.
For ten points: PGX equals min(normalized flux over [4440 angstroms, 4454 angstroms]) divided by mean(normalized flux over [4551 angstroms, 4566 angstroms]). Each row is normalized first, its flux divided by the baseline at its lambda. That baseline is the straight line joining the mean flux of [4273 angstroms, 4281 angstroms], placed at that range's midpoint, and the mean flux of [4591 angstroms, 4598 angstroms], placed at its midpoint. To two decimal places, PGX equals 0.93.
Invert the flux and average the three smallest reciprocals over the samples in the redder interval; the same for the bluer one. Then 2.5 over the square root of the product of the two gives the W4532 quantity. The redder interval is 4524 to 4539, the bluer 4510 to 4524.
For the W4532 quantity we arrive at 15.9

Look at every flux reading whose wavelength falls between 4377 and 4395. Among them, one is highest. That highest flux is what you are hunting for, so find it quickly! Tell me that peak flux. 5.522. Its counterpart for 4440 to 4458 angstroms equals 5.876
